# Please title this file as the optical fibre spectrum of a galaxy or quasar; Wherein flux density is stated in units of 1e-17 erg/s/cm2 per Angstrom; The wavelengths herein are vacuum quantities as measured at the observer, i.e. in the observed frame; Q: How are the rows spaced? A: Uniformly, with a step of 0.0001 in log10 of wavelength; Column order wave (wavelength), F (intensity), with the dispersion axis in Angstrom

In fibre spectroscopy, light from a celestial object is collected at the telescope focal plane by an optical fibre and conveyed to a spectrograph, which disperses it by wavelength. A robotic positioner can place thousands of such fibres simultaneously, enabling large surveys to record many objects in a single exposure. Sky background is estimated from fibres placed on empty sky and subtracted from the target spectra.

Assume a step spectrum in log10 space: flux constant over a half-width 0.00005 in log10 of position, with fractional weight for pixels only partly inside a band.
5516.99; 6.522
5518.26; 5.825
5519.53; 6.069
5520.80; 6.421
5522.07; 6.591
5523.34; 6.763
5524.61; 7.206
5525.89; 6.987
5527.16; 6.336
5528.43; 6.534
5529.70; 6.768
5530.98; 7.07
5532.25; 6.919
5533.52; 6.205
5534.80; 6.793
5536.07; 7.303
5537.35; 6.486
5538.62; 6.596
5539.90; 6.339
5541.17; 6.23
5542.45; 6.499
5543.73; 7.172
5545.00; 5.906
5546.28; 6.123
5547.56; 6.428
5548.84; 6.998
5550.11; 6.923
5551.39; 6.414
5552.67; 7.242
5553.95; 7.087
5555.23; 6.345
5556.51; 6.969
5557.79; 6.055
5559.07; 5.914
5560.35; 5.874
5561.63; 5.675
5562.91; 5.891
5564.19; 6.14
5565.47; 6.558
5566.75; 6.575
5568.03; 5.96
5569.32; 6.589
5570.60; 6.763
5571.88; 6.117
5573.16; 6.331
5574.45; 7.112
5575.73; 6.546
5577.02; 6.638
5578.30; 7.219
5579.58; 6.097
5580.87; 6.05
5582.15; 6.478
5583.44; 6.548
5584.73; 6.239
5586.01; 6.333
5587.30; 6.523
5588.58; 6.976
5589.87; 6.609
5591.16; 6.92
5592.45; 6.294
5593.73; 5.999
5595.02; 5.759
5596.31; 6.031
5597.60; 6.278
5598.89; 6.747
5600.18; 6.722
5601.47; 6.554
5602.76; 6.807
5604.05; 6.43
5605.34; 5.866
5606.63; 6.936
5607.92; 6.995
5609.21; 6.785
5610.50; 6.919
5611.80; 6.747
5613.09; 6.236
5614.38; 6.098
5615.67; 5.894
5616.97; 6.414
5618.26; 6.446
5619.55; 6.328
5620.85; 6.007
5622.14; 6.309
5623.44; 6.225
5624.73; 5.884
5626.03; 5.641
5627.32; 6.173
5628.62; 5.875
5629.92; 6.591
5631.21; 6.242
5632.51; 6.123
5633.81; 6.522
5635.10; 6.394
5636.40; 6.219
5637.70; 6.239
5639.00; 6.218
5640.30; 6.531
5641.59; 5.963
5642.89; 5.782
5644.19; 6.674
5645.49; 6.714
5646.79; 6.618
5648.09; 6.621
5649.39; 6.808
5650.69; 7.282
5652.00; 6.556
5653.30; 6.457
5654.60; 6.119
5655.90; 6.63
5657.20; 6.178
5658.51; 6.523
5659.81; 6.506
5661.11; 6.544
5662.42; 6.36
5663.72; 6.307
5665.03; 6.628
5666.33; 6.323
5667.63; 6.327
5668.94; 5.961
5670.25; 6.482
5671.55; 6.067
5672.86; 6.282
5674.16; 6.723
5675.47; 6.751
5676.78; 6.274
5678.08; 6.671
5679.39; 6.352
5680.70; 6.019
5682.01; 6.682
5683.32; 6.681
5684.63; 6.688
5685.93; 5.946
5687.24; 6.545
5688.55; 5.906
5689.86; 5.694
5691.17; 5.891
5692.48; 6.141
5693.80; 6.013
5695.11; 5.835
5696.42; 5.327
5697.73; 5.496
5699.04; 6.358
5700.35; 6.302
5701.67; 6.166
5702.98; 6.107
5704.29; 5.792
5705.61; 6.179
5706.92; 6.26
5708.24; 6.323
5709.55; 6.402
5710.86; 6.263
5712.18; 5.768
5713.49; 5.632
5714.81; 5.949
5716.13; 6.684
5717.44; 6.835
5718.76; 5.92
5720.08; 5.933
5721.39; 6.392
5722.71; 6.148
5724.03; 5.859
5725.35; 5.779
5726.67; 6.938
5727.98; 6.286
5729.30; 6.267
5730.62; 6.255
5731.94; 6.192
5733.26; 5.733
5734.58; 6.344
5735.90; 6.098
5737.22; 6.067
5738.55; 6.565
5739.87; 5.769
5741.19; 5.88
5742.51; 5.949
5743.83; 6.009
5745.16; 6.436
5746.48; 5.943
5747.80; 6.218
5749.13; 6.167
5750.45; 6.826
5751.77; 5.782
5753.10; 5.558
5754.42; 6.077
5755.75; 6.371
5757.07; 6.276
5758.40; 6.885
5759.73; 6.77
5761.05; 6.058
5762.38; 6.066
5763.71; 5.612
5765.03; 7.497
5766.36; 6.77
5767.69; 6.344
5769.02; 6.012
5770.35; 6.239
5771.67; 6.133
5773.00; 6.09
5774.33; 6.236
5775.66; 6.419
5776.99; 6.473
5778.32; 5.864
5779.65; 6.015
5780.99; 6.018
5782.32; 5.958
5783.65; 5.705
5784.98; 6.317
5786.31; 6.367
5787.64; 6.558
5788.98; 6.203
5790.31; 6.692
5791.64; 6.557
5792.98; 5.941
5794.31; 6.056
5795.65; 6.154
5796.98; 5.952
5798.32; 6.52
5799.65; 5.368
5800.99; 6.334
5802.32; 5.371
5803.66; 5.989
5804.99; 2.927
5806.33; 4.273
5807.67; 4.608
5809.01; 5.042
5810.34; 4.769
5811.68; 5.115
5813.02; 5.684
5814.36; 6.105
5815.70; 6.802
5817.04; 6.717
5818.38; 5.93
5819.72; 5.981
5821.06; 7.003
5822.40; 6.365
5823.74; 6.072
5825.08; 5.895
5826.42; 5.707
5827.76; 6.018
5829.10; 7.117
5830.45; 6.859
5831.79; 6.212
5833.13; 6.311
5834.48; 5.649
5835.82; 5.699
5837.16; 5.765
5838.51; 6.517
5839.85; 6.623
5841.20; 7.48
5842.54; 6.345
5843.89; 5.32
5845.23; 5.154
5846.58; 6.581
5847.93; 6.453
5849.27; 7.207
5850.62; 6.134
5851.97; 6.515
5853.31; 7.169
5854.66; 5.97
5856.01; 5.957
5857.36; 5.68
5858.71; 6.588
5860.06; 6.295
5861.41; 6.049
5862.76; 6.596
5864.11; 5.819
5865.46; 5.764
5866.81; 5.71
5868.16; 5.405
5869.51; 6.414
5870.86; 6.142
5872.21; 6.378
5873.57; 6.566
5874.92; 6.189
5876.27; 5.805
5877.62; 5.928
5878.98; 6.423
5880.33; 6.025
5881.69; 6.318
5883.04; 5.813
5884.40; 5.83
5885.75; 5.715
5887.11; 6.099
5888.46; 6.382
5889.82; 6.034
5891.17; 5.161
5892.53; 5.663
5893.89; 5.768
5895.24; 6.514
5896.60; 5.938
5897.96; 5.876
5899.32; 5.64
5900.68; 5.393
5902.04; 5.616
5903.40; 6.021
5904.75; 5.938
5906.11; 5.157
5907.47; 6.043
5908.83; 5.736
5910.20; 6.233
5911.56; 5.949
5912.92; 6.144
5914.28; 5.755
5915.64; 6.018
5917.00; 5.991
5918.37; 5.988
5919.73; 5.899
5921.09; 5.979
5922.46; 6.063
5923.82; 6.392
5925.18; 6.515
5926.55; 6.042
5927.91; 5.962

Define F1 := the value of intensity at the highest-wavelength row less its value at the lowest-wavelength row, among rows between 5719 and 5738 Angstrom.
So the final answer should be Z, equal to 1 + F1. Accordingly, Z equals 1.13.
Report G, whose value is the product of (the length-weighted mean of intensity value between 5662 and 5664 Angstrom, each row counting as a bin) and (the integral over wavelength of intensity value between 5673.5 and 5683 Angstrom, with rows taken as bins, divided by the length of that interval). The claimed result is 41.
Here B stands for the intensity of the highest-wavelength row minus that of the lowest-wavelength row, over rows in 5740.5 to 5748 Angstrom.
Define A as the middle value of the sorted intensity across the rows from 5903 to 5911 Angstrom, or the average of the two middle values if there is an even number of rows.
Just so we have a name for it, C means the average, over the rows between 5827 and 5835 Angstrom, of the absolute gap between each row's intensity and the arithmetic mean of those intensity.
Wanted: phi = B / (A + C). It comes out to 0.053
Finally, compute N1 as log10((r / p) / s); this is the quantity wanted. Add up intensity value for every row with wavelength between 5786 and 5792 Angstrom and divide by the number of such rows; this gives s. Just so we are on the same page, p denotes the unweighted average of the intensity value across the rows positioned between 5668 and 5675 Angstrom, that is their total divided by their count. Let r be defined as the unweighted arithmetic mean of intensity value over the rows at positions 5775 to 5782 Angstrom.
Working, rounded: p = 6.3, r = 6.16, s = 6.48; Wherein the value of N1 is -0.821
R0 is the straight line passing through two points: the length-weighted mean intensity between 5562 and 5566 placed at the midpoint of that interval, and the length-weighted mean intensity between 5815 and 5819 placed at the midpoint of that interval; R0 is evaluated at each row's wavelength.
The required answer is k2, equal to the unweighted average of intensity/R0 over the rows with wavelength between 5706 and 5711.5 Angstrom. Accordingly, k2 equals 1.00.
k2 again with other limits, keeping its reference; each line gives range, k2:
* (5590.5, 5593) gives 1.07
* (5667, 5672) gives 0.99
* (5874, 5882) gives 0.93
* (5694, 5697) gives 0.88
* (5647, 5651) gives 1.10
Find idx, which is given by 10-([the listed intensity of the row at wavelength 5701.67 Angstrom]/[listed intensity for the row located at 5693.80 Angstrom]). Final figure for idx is 8.97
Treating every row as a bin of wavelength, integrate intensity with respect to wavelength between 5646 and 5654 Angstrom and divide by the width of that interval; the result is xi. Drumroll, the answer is 6.72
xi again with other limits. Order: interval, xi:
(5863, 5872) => 5.94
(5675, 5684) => 6.48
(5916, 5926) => 6.11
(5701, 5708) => 6.11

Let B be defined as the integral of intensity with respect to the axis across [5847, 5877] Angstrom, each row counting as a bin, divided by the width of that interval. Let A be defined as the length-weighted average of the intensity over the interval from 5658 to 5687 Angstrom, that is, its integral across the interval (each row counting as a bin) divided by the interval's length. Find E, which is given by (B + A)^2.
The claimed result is 160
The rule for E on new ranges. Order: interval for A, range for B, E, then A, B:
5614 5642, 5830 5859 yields 156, 6.20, 6.27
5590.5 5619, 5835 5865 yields 162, 6.45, 6.26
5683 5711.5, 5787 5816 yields 138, 6.10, 5.67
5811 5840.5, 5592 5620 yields 159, 6.19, 6.43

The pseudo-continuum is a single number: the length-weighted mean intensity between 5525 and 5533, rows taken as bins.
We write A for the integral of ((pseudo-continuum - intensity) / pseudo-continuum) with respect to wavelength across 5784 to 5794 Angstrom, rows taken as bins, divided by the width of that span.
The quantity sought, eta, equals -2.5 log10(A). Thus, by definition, 3.0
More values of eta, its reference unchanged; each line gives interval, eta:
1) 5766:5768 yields 3.8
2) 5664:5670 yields 2.9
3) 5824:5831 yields 2.9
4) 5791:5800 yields 2.5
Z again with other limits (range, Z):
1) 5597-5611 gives 1.64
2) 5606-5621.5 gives 0.07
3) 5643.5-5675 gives 1.05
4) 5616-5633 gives 0.71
